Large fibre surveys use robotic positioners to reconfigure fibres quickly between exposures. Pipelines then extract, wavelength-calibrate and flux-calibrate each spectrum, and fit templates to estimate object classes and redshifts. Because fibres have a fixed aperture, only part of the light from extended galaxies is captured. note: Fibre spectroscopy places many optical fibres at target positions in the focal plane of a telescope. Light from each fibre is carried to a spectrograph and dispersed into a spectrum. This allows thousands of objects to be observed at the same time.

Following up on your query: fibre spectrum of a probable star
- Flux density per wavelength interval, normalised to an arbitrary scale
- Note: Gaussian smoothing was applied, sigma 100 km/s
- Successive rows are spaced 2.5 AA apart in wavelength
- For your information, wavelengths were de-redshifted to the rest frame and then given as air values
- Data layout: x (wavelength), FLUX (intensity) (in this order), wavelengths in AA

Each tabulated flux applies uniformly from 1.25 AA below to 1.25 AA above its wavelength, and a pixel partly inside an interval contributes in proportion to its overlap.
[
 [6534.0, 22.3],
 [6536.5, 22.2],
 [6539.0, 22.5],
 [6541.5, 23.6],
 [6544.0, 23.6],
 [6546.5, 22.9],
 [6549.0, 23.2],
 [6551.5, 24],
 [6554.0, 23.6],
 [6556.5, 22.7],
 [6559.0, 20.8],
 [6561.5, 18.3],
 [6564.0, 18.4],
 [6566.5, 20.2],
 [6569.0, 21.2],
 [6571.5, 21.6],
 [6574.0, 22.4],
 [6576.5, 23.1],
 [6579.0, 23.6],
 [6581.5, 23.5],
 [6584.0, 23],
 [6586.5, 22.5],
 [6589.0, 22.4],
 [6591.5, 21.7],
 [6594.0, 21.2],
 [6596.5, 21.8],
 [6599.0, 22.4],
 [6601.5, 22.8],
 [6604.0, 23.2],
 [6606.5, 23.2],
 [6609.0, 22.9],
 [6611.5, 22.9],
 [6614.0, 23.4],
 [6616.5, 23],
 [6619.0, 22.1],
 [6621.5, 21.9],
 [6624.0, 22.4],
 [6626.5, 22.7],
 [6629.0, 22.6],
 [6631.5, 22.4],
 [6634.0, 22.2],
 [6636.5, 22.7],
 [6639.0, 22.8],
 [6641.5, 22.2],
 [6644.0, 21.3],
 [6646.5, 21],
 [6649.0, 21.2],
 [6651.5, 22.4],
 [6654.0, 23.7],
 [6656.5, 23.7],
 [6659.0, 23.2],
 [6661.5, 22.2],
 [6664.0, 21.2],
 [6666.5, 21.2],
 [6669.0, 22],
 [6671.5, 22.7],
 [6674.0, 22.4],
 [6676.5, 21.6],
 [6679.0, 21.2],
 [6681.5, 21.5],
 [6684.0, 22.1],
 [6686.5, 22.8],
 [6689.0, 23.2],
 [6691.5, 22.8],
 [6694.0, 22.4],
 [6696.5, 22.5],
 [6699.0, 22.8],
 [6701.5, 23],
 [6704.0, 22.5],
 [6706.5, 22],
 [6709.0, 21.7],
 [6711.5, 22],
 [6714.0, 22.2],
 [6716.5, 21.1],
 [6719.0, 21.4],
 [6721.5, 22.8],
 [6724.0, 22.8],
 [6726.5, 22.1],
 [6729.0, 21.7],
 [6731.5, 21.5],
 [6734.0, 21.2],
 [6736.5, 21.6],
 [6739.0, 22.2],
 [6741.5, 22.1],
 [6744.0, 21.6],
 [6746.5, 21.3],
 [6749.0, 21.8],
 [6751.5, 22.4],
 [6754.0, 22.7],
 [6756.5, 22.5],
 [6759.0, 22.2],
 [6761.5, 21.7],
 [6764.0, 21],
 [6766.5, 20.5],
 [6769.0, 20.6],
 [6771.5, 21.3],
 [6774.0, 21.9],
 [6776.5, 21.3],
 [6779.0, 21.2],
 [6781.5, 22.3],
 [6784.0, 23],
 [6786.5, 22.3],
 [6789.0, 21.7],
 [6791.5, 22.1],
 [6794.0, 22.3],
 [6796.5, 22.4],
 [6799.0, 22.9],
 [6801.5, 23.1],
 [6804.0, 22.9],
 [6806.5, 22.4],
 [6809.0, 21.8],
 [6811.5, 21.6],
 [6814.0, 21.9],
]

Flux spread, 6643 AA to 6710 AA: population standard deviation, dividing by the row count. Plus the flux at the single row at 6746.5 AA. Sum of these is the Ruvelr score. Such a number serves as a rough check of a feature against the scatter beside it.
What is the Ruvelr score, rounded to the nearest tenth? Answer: 22.1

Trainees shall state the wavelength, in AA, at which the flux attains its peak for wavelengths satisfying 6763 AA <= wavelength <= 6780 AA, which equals 6774.0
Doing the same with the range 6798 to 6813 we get 6801.5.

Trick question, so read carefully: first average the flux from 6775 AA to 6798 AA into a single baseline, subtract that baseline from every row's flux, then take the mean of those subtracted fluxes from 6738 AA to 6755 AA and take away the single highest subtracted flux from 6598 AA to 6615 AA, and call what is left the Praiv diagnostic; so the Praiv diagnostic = -1.4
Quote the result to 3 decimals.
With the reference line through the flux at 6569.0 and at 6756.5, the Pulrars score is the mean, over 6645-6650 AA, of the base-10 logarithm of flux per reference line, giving -0.013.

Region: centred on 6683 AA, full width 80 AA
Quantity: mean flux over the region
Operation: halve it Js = 11.1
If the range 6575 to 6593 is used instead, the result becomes 11.4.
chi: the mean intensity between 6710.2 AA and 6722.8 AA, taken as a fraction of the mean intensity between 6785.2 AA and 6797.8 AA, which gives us 0.99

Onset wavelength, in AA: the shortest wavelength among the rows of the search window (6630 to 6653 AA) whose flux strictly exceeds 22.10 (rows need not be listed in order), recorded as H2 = 6631.5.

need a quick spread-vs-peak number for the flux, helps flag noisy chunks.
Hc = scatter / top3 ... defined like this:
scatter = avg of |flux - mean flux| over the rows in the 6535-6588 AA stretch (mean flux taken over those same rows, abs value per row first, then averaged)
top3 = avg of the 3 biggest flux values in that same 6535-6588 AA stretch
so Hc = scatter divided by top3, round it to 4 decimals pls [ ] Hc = 0.0519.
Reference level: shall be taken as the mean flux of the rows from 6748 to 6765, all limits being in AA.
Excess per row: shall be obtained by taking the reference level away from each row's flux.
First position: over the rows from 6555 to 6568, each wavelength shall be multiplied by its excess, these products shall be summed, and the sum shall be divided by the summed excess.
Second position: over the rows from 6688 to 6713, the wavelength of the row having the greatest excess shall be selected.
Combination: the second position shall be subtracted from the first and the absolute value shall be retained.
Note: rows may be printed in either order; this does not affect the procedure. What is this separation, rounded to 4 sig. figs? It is 125.6 AA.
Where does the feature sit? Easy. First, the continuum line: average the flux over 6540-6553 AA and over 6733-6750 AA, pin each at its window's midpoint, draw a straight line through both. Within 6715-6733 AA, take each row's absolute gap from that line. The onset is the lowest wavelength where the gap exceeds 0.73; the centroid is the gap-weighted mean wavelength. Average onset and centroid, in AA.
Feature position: 6719.3 AA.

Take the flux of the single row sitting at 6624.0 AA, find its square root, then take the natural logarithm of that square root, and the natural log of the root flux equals 1.555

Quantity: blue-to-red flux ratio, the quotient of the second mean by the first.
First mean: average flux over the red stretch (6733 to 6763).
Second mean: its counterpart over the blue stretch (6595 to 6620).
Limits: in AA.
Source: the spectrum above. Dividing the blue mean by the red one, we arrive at 1.04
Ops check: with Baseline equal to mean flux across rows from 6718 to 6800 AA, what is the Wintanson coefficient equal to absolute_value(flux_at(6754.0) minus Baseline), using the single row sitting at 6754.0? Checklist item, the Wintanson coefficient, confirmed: 0.81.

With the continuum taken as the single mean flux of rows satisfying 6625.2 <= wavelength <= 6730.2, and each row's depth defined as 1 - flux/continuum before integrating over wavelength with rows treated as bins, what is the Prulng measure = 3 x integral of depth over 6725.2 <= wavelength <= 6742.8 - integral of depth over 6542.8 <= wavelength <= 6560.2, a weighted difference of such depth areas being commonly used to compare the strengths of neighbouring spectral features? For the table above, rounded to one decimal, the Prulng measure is 1.7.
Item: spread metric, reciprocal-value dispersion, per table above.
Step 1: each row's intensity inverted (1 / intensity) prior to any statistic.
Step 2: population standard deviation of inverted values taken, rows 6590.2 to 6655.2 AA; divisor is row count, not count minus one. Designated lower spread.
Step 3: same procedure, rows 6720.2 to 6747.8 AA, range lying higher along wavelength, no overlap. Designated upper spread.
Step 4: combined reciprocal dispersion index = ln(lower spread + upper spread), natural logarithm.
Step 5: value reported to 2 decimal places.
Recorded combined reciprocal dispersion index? -5.99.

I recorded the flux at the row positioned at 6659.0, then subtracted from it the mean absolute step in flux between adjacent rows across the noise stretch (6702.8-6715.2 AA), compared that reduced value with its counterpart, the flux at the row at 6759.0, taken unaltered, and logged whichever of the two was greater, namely 22.9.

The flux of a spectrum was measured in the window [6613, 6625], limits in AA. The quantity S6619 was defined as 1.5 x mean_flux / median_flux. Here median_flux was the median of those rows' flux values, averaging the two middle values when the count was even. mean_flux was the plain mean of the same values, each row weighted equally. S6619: 1.51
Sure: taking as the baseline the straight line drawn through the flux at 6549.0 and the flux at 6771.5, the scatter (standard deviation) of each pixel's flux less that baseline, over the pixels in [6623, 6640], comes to 0.2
